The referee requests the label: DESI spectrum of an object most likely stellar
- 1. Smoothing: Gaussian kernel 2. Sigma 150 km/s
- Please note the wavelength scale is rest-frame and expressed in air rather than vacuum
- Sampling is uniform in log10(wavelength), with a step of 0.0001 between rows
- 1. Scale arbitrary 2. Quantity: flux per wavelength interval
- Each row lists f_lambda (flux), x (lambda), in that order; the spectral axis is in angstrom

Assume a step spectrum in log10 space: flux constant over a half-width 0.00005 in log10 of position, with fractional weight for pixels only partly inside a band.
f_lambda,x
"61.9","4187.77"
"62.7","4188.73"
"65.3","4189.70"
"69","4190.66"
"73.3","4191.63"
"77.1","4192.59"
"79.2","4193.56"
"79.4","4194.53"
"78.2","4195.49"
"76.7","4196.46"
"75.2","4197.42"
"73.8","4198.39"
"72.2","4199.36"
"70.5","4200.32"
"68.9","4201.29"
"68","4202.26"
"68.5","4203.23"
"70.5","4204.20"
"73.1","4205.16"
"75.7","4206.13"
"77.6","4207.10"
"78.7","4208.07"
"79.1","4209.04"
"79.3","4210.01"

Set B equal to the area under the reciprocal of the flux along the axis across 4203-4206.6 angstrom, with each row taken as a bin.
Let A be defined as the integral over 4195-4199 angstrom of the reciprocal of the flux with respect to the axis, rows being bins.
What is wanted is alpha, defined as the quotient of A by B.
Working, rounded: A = 0.053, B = 0.0500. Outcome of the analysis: 1.06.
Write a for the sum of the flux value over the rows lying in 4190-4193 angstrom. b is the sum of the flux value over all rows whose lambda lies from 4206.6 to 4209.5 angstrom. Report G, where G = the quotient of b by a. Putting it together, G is 1.07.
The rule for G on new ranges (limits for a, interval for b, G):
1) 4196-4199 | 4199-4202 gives 0.94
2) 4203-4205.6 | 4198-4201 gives 1.02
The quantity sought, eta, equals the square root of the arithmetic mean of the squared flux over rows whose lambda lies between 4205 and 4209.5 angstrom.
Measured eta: 76.9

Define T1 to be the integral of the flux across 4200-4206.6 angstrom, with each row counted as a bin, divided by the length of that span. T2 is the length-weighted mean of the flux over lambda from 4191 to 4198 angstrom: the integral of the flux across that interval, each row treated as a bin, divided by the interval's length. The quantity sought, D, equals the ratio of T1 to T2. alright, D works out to 0.92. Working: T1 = 70.7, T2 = 76.8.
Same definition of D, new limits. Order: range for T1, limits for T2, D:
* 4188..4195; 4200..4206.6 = 1.02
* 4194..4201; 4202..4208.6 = 1.02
